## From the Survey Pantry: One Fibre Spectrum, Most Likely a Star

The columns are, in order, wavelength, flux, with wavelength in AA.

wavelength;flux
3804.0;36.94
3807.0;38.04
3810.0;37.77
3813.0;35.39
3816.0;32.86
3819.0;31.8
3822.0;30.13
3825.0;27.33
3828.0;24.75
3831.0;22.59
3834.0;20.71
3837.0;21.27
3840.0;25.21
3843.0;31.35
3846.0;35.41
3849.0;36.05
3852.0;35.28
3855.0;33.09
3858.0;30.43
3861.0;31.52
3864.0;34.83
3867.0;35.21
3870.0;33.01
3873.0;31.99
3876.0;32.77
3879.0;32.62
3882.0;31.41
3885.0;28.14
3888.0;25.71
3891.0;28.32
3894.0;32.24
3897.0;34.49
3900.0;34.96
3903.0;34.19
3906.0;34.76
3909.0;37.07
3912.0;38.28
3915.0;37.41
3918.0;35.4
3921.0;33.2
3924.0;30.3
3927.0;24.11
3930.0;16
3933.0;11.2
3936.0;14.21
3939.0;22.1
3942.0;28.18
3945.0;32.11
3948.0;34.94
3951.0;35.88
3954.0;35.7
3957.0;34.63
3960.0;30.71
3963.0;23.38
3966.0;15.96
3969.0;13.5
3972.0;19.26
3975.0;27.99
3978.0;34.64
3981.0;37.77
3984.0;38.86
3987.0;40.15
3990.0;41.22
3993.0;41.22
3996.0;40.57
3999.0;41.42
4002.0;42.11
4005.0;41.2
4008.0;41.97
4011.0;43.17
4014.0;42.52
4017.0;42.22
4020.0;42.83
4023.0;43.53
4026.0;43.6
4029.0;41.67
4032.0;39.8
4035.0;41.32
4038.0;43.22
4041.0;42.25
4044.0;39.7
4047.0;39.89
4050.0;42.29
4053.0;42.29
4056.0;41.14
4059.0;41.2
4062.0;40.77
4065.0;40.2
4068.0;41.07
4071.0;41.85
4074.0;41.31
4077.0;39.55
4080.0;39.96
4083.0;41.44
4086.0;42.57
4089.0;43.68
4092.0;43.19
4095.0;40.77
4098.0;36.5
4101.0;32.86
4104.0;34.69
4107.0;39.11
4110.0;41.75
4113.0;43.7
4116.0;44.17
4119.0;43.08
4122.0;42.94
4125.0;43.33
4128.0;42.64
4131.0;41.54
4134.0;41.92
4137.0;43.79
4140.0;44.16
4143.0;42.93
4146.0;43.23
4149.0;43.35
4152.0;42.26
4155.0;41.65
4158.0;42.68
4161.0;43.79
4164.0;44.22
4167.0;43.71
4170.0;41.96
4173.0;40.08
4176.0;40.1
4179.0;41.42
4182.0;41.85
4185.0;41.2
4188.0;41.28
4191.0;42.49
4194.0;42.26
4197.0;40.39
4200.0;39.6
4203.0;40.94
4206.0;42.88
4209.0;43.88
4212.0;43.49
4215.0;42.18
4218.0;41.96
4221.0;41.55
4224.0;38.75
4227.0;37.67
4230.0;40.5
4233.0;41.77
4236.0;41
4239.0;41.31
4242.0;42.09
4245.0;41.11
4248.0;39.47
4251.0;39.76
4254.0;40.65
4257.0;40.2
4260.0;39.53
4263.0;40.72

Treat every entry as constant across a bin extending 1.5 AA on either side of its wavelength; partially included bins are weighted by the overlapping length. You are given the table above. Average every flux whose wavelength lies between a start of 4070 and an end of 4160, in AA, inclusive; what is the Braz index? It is 42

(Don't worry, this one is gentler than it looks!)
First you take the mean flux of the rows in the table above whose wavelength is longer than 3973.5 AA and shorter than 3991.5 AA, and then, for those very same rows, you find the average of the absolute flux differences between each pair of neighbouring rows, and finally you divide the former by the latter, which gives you 14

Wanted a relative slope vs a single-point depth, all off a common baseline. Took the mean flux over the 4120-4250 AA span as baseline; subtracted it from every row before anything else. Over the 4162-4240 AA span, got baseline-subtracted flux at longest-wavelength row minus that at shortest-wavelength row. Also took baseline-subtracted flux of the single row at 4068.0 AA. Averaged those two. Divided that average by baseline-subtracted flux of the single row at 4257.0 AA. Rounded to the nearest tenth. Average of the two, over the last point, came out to 1.1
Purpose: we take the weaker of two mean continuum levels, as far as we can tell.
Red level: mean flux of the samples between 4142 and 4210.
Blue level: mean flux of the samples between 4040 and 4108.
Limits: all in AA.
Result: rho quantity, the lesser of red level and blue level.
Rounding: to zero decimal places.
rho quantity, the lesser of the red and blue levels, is 40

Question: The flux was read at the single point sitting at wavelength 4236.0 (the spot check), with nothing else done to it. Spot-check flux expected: 41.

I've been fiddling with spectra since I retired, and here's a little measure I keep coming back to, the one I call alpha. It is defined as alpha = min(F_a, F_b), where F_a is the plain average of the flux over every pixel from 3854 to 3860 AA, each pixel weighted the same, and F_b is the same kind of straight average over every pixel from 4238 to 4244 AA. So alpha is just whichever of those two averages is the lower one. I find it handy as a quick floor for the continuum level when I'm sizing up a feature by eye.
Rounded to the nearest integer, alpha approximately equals 32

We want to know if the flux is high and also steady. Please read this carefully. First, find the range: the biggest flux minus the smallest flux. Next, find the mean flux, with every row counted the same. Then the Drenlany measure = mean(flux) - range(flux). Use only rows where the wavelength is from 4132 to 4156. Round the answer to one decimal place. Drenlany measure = 40.4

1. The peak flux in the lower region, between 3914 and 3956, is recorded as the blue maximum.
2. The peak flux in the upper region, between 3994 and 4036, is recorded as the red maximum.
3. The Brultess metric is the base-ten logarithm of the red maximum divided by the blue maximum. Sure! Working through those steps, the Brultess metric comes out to 0.066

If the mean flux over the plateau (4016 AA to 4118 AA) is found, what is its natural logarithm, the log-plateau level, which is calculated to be 3.7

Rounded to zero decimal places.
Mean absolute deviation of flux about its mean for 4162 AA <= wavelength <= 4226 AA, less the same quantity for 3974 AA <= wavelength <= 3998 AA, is -2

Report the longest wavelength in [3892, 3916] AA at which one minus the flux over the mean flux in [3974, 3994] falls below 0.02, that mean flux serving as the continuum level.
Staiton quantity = 3915.0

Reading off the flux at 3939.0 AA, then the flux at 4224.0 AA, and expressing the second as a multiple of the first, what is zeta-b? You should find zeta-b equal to 1.75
